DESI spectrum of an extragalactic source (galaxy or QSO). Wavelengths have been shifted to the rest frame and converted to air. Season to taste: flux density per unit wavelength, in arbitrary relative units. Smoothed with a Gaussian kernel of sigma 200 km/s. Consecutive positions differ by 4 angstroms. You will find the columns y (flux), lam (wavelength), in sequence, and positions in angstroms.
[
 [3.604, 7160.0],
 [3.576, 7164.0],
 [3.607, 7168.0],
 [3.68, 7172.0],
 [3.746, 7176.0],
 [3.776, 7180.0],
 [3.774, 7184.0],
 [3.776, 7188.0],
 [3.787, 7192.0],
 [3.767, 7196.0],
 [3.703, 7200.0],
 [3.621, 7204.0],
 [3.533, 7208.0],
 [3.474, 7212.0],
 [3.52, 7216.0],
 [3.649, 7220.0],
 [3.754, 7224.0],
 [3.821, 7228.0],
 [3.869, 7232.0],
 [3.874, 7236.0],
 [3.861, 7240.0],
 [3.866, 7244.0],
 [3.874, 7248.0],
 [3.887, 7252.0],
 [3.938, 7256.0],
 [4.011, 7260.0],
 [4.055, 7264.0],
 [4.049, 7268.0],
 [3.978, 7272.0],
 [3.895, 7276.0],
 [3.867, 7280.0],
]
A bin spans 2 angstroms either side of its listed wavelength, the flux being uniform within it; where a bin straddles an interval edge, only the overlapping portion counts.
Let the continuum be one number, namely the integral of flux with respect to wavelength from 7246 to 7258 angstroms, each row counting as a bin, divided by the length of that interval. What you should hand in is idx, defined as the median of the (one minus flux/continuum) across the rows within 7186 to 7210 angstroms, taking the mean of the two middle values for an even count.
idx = 0.04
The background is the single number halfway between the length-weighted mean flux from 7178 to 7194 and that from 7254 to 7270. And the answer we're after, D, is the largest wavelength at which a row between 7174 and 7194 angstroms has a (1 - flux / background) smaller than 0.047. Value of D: 7192.0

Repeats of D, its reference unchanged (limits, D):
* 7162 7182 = 7180.0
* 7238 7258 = 7256.0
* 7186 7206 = 7196.0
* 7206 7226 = 7224.0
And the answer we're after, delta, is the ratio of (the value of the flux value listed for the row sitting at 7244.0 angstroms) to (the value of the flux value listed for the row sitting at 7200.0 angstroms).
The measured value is 1.04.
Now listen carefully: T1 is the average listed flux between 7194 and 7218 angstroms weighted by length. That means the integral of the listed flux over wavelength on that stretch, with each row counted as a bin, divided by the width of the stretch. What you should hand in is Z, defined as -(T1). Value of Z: -3.60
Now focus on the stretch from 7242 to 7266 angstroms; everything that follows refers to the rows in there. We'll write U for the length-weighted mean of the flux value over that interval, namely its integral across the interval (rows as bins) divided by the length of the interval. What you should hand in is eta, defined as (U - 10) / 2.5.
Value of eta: -2.42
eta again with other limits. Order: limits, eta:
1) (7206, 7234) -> -2.54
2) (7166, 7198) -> -2.50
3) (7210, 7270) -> -2.47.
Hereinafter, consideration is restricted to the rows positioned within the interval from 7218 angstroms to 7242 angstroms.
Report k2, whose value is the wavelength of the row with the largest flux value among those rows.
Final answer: 7236.0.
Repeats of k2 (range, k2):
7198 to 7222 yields 7200.0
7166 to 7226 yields 7192.0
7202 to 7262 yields 7260.0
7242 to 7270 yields 7264.0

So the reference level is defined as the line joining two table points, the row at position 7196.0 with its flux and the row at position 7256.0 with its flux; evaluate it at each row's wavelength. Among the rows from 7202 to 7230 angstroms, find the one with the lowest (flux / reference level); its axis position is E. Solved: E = 7212.0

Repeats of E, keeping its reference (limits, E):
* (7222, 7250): 7224.0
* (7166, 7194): 7168.0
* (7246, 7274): 7248.0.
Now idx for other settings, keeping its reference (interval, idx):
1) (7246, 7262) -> 0.00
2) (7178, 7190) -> 0.03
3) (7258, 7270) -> -0.04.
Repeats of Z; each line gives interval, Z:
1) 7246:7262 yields -3.93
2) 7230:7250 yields -3.87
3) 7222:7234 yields -3.81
